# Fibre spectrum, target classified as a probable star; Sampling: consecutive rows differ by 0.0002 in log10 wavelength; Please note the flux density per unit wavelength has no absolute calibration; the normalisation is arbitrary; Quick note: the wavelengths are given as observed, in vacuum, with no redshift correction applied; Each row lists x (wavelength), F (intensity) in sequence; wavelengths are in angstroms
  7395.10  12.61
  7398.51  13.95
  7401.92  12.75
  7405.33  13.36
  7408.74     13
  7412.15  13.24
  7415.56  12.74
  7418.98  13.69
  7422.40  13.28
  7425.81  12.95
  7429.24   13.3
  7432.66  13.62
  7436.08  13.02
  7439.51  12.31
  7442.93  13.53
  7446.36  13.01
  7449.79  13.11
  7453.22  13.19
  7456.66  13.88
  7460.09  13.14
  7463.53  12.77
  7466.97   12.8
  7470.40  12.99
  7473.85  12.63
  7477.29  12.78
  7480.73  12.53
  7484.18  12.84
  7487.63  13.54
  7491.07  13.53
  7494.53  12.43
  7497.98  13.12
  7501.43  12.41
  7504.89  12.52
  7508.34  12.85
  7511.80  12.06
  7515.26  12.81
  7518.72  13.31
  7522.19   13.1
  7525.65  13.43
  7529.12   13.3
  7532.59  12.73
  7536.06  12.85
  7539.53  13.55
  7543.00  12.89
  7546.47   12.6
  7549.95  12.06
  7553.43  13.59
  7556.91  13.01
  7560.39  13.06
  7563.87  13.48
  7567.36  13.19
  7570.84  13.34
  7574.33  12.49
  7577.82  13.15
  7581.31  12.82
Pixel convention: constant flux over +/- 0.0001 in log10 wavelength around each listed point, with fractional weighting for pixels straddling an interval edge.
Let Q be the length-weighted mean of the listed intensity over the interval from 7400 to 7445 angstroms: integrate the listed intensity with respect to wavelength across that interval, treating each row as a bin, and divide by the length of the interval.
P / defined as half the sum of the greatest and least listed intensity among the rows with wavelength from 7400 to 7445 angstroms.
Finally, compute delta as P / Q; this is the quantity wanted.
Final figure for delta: 0.99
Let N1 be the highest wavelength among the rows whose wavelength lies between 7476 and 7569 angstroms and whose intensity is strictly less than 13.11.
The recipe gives 7560.39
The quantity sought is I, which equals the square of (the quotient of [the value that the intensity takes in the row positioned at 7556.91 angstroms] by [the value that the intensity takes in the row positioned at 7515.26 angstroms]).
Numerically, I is 1.03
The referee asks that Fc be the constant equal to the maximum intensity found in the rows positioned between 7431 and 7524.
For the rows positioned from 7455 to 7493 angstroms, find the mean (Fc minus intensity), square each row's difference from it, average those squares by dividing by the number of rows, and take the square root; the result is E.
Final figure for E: 0.413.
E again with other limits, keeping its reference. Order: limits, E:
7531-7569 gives 0.434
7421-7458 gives 0.393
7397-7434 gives 0.369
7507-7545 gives 0.397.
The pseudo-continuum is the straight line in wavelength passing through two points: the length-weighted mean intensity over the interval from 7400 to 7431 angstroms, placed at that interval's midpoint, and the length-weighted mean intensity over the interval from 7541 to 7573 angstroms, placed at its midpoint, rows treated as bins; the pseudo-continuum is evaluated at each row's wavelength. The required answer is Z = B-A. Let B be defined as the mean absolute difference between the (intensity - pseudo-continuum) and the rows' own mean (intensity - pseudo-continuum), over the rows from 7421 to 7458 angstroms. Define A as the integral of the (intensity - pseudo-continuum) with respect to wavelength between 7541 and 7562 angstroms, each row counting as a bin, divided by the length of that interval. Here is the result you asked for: 0.443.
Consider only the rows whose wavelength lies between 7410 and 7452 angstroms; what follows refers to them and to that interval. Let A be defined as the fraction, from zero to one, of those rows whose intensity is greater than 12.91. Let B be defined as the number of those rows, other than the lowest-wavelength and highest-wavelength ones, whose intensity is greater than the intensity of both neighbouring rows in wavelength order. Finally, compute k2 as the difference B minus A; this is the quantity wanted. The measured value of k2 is 2.2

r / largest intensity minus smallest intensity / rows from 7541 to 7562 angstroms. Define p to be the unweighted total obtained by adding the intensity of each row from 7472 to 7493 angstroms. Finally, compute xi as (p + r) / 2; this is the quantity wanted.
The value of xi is 39.69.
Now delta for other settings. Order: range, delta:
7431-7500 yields 1.00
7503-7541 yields 0.99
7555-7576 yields 0.99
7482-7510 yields 1.01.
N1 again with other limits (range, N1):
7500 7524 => 7522.19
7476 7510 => 7508.34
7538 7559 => 7556.91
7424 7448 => 7446.36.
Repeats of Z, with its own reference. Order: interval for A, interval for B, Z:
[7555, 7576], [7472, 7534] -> 0.268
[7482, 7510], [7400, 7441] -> 0.489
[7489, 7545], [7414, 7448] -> 0.463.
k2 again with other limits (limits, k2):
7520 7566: 2.4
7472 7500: 1.6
